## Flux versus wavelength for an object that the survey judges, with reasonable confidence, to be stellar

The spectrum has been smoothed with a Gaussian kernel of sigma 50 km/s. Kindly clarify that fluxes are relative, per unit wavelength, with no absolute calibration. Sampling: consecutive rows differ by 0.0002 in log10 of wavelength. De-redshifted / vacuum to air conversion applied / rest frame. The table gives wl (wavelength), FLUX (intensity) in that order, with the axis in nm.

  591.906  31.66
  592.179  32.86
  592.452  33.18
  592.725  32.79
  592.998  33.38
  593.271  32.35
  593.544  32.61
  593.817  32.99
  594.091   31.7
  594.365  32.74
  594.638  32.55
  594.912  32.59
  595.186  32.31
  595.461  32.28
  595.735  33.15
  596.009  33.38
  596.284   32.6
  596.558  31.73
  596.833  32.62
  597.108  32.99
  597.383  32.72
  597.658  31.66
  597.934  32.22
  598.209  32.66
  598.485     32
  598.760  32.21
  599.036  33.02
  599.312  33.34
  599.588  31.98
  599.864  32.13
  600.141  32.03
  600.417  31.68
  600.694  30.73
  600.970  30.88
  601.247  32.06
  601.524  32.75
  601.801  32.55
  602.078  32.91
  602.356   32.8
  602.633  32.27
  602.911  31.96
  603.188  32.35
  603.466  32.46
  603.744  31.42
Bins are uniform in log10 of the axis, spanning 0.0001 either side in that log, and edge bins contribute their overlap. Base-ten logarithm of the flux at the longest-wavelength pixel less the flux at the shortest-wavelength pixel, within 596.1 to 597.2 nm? -0.4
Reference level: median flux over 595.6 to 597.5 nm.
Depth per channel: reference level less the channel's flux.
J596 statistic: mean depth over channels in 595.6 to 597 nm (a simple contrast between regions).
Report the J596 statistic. 0.02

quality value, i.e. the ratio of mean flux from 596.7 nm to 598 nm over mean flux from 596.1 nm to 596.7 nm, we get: 1.01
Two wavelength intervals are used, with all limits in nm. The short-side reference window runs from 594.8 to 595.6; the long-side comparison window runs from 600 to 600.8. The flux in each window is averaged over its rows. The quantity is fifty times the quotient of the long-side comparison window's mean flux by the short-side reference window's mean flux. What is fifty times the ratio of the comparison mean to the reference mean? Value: 48.6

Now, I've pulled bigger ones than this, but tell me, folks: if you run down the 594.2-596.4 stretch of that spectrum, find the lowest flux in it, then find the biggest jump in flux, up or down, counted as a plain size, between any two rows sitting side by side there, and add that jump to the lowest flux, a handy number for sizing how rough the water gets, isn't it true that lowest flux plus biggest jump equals 33.15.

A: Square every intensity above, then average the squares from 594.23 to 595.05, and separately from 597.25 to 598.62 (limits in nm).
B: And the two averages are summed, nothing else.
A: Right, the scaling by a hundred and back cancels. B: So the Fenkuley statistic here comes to 2105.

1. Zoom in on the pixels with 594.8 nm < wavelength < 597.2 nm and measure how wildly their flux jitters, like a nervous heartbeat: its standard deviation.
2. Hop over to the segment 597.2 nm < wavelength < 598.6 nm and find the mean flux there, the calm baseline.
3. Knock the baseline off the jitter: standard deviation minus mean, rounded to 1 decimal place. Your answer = -31.8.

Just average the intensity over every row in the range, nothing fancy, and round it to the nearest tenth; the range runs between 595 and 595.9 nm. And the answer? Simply 32.6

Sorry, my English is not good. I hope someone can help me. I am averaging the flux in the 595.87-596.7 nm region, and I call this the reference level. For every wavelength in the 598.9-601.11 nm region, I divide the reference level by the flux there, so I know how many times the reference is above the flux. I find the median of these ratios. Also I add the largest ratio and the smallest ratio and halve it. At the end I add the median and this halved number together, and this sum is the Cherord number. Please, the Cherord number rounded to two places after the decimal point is 2.04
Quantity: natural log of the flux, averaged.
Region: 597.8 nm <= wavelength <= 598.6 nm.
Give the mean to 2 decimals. 3.47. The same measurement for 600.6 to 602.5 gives 3.47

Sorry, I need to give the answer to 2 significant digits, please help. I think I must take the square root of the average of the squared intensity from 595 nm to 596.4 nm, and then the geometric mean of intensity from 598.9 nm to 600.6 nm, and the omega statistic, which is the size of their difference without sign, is 0.39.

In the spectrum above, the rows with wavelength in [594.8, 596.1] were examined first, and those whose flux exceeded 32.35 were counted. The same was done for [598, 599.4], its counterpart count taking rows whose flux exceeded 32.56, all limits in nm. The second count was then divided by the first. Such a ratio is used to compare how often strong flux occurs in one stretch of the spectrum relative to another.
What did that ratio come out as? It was 1.0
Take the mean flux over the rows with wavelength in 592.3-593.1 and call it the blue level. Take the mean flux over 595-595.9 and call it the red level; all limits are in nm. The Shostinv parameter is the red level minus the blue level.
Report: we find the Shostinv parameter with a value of -0.5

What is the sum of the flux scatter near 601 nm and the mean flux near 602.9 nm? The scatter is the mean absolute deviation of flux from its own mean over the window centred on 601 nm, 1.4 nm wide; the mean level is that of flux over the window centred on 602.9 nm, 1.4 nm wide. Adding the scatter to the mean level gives 33.0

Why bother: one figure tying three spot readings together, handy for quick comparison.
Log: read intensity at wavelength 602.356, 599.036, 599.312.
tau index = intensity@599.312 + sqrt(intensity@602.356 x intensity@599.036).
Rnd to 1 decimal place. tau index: 66.2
